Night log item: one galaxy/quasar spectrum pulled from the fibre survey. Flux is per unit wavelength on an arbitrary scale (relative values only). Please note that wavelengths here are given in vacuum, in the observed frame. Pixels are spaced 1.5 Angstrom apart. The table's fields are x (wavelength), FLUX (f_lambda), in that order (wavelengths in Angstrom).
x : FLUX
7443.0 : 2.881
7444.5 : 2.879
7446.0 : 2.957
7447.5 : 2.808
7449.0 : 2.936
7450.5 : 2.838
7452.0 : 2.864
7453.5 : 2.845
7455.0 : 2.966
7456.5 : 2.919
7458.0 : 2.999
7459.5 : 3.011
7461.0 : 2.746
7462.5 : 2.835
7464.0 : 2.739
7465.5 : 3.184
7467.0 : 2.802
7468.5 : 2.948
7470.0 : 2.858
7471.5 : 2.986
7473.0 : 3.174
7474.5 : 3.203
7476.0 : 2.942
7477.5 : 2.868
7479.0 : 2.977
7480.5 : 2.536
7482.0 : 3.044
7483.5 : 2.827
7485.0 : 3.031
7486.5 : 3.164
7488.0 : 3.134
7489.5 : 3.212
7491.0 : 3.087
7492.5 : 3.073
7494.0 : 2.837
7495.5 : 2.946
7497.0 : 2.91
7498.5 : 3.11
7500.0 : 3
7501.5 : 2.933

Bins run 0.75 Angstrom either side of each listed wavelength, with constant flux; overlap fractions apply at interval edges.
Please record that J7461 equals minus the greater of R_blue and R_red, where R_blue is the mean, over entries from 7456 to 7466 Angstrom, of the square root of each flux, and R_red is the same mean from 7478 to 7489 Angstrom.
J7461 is -1.72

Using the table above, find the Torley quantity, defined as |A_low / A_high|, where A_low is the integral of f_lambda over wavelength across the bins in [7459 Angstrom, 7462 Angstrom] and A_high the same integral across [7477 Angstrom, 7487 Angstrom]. 0.3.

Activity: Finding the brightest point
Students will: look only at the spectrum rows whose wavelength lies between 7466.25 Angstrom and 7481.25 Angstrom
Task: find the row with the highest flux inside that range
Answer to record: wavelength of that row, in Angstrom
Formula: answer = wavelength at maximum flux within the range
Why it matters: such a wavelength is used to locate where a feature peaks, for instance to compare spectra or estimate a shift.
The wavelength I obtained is 7474.5 Angstrom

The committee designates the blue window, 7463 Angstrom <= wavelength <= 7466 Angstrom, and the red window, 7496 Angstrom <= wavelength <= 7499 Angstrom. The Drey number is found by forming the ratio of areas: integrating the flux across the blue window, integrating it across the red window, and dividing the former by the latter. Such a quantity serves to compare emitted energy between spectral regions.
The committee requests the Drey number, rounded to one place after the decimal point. 1.0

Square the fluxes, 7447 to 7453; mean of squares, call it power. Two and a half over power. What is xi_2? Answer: 0.305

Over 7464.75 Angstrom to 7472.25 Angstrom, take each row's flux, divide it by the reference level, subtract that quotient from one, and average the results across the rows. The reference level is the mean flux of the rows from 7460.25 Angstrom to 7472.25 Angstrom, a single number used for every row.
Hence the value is -0.02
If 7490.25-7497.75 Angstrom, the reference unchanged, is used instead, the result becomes -0.03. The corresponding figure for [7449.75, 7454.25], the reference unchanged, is 0.01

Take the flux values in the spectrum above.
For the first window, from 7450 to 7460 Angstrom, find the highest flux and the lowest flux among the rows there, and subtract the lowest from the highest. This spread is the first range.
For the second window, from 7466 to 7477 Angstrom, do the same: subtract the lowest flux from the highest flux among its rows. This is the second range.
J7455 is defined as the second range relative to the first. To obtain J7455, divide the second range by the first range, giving 2.3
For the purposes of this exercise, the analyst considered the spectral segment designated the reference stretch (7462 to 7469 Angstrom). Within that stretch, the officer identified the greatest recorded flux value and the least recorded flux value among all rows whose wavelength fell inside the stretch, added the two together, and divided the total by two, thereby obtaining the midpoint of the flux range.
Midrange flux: 2.96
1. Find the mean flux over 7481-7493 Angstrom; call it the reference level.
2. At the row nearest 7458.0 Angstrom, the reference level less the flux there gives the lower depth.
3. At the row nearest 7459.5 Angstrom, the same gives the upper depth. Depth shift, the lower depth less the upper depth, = 0.01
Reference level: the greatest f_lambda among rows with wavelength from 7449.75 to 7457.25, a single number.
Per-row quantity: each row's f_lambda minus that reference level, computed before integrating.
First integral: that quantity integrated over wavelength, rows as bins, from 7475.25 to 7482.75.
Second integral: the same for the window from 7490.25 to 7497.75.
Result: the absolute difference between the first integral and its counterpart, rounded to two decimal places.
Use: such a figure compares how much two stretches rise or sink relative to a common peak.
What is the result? 0.73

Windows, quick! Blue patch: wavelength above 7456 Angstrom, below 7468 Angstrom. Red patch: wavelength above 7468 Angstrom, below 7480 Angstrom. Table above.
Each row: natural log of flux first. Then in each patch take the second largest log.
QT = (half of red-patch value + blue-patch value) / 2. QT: 0.840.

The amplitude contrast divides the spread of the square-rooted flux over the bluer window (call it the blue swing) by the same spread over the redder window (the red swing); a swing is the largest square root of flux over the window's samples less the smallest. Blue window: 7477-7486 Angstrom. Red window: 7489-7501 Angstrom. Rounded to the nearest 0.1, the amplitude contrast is 1.4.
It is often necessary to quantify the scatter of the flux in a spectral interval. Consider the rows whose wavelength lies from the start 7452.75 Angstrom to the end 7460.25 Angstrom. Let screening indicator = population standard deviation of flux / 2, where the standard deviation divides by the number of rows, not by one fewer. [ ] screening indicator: 0.030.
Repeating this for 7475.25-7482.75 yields 0.089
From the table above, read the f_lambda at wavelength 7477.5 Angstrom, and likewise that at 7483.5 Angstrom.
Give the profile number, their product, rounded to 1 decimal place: 8.1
